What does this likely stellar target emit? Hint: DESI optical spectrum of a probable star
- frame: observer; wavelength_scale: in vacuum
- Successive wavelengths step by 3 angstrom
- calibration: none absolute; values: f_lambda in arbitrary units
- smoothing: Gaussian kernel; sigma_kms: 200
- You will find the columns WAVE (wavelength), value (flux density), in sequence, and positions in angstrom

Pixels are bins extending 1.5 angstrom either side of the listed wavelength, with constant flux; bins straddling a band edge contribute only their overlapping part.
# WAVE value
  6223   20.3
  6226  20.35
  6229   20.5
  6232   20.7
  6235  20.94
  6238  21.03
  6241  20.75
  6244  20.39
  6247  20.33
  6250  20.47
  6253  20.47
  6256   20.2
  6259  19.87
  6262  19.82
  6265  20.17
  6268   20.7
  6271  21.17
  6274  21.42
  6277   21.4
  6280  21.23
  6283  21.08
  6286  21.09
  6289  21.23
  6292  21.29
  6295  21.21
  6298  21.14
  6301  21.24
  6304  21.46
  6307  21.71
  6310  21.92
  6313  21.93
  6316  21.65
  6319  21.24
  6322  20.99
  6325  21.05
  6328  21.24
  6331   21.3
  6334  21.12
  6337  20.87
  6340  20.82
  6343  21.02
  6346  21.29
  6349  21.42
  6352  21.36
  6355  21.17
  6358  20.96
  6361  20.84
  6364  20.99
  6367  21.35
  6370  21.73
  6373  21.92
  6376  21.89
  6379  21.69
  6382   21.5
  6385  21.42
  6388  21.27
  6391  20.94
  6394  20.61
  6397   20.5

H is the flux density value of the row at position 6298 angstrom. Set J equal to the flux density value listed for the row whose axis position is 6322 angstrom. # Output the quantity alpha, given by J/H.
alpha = 0.993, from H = 21.14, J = 20.99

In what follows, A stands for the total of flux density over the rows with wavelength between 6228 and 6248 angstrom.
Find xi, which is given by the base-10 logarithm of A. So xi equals 2.16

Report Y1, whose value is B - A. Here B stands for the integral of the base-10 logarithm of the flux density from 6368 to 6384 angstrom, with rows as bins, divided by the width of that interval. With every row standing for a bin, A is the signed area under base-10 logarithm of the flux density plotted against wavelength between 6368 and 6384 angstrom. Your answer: -20.1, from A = 21.39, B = 1.337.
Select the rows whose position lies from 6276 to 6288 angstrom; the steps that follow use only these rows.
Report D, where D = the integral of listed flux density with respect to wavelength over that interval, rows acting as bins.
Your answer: 254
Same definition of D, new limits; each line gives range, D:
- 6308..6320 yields 260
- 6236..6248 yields 248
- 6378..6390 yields 257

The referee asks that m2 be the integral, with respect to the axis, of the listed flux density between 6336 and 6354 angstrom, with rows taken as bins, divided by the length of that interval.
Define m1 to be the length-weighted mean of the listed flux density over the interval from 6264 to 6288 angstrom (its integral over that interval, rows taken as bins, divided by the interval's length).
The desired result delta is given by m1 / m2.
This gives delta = 1.00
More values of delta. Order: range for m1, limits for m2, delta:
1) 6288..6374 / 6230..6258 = 1.03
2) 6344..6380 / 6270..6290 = 1.01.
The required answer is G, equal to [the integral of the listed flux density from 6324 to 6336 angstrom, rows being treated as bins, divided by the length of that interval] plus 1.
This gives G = 22.2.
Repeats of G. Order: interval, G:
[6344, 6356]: 22.3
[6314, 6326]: 22.3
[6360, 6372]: 22.3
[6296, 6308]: 22.4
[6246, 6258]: 21.3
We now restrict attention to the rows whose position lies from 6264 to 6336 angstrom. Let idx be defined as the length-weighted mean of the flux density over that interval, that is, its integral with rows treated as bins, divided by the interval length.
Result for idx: 21.3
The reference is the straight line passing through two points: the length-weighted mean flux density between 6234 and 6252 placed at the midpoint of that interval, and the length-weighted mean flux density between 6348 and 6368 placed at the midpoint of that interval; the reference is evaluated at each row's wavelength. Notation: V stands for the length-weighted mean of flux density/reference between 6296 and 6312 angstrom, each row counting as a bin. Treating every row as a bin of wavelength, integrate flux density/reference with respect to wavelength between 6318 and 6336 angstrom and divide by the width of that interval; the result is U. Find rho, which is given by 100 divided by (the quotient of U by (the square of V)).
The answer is 105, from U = 1.01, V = 1.028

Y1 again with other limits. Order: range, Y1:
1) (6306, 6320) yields -17.4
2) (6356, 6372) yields -19.9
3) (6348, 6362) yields -17.2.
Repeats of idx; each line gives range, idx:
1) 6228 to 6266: 20.4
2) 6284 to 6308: 21.3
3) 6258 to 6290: 20.8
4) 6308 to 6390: 21.3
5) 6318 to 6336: 21.1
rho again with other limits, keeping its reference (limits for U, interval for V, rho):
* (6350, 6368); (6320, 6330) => 101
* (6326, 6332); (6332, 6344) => 98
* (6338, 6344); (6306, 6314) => 110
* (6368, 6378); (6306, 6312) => 106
